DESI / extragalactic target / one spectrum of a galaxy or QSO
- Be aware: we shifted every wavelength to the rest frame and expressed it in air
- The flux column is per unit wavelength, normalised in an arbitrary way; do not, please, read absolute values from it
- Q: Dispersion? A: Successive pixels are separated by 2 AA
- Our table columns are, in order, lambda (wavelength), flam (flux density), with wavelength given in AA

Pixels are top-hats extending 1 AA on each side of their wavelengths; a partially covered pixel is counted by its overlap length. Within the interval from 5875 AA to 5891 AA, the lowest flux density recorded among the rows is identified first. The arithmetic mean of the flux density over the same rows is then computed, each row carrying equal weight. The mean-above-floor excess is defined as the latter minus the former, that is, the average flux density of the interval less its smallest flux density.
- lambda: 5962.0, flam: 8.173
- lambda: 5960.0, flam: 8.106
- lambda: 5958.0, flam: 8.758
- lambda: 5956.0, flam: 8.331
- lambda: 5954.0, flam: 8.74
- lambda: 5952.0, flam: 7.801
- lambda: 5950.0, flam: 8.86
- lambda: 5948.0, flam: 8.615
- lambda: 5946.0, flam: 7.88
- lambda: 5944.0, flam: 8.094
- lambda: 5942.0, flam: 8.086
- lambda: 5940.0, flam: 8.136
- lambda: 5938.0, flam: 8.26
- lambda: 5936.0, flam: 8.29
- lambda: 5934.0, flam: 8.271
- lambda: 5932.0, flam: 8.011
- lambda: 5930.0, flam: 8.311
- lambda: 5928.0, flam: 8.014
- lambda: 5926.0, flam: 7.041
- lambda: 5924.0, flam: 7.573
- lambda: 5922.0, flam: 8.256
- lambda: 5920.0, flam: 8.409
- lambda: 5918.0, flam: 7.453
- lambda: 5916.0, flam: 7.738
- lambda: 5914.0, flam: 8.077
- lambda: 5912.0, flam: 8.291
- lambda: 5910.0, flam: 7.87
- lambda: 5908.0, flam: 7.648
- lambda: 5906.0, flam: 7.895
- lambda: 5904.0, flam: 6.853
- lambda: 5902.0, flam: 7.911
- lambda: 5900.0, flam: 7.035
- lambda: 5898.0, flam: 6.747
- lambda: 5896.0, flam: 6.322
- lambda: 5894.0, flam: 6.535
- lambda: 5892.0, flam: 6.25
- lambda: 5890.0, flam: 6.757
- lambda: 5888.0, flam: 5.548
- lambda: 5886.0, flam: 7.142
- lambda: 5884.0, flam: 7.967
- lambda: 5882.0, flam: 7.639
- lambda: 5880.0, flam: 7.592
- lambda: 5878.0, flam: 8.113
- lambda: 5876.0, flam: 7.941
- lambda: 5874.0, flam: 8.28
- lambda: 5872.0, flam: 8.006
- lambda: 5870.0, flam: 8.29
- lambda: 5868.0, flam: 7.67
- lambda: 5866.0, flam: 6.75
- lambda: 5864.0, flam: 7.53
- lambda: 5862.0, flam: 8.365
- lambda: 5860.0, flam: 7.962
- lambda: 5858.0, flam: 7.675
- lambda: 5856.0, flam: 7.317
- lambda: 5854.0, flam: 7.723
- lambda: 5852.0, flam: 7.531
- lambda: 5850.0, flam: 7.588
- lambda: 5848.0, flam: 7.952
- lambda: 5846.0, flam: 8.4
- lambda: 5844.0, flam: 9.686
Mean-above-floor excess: 1.8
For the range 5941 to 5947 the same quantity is 0.1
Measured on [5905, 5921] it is 0.5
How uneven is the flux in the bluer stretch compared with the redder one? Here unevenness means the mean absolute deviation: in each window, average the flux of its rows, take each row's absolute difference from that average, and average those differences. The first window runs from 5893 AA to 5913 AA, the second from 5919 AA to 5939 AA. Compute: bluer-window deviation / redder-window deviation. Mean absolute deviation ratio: 2.0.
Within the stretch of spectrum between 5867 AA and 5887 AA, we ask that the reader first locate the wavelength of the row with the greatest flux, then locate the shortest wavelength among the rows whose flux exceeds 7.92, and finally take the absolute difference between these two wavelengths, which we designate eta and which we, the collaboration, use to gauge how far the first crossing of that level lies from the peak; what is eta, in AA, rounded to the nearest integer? 0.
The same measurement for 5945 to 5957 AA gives 2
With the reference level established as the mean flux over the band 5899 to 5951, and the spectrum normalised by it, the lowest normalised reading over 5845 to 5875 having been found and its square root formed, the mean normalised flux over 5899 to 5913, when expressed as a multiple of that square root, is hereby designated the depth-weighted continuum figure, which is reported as 1.04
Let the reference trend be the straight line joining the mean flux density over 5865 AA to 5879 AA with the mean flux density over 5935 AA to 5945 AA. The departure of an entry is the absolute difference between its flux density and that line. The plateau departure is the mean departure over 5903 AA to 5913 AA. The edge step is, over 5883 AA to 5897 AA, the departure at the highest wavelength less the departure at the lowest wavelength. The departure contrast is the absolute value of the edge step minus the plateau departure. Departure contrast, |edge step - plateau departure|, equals 1.2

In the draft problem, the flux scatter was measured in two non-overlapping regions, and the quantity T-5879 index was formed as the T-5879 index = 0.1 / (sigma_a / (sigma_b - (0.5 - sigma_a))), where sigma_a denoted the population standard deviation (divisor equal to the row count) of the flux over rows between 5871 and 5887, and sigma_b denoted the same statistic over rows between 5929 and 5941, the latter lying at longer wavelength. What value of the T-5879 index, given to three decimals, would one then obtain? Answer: -0.017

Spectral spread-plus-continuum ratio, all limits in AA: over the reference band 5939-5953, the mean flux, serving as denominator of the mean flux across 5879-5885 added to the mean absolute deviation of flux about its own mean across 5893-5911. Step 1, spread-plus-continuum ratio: 1.010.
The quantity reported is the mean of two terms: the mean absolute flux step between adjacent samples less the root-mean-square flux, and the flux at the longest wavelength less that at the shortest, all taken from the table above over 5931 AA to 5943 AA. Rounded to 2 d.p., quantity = -4.00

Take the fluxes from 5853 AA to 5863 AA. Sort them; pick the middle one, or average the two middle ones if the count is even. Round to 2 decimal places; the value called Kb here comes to 7.72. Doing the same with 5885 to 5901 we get 6.64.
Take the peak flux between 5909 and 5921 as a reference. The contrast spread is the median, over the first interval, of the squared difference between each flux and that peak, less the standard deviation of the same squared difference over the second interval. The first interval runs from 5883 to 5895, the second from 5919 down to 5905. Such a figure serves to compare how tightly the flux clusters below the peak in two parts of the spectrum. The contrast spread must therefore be 2.8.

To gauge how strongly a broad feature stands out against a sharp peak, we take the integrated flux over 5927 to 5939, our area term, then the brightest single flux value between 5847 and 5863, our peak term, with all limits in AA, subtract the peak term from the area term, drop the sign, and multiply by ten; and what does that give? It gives 899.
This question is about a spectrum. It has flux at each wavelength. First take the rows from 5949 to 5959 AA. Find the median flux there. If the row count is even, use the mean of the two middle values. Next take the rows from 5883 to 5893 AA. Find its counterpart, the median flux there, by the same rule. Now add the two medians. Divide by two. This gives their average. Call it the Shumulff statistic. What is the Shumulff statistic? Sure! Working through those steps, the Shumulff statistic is 7.7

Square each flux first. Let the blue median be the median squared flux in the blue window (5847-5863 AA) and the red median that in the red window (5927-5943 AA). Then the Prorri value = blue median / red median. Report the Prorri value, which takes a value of 0.88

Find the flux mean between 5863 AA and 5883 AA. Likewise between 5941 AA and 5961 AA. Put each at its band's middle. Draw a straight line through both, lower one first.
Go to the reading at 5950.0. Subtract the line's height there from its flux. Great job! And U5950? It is 0.5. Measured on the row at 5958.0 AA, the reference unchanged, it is 0.4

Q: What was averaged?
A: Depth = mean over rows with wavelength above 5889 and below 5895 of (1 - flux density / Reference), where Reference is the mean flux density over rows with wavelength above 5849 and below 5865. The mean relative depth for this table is 0.16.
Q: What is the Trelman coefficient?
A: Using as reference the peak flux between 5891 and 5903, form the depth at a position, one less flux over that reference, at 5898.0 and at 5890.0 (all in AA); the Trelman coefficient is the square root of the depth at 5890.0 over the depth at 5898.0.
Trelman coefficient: 1.0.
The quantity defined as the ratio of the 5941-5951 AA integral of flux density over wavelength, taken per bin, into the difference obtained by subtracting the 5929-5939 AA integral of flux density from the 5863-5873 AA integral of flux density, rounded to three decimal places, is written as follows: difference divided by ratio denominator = -0.070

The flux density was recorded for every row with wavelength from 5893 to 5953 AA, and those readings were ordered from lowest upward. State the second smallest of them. 6.535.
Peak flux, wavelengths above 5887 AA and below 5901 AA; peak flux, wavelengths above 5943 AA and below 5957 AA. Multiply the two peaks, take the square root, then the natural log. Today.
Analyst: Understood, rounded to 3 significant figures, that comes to 2.07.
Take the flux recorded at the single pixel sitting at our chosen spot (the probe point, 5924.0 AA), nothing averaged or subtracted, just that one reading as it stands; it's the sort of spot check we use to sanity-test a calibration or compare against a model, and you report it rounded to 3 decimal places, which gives 7.573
